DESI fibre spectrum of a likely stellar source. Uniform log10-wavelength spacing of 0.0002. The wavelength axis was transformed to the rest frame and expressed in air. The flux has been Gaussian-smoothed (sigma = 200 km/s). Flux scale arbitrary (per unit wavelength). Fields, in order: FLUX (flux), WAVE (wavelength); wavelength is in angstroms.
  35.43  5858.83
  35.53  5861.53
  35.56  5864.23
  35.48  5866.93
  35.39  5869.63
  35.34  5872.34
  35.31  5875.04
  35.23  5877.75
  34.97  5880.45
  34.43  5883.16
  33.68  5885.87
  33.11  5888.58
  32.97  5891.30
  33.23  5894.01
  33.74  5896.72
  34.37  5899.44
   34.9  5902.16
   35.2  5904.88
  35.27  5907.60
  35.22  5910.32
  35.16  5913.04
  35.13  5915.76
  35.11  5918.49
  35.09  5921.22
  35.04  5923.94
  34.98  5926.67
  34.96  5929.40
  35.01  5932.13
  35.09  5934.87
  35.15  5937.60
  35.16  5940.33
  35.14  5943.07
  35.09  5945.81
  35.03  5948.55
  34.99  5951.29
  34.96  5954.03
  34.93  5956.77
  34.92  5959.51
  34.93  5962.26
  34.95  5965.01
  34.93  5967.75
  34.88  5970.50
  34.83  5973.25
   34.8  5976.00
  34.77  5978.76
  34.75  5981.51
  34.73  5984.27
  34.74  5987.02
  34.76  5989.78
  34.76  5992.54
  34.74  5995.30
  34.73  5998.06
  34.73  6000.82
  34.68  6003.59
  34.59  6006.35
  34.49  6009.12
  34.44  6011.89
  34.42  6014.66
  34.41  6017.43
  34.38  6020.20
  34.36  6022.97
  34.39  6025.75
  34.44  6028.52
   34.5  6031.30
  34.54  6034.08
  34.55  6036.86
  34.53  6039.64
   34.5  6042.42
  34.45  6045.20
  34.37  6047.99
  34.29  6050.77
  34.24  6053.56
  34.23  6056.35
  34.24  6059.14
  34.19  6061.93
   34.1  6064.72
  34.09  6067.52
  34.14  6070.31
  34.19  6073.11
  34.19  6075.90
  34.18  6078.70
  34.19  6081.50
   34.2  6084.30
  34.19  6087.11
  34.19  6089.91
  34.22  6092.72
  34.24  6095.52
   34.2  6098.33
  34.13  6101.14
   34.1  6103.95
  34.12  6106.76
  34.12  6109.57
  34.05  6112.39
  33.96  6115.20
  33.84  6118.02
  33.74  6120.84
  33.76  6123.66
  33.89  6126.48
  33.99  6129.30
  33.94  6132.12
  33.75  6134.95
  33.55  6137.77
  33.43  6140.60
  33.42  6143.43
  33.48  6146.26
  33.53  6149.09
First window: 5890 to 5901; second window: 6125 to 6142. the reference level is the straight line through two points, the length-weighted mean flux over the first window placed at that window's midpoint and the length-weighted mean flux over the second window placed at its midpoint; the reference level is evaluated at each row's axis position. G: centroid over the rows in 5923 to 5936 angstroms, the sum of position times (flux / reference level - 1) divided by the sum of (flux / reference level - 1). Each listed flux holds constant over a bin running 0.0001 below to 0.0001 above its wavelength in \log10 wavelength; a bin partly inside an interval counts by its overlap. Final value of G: 5929.4 angstroms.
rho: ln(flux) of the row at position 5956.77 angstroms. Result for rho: 3.55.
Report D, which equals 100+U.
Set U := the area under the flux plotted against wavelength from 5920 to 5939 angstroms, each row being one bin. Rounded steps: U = 666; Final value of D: 766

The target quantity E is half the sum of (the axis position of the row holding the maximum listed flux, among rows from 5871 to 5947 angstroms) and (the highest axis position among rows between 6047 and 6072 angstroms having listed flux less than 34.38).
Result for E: 5971.3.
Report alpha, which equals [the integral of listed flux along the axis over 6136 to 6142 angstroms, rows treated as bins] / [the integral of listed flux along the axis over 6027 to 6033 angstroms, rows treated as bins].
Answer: 0.97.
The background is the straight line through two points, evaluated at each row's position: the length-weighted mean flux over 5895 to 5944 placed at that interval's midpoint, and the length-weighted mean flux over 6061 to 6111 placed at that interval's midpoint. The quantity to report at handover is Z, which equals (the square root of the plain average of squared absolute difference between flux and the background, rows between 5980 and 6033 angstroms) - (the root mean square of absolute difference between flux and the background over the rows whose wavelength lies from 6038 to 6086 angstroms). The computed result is 0.01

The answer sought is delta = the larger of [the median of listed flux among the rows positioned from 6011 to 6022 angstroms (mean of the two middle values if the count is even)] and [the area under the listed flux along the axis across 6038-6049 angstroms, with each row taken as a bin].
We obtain 379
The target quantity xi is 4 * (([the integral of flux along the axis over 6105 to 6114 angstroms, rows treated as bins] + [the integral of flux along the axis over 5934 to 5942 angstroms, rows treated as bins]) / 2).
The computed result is 1177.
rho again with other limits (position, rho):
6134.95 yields 3.52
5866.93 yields 3.57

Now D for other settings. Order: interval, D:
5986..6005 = 760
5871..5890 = 757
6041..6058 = 684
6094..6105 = 476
